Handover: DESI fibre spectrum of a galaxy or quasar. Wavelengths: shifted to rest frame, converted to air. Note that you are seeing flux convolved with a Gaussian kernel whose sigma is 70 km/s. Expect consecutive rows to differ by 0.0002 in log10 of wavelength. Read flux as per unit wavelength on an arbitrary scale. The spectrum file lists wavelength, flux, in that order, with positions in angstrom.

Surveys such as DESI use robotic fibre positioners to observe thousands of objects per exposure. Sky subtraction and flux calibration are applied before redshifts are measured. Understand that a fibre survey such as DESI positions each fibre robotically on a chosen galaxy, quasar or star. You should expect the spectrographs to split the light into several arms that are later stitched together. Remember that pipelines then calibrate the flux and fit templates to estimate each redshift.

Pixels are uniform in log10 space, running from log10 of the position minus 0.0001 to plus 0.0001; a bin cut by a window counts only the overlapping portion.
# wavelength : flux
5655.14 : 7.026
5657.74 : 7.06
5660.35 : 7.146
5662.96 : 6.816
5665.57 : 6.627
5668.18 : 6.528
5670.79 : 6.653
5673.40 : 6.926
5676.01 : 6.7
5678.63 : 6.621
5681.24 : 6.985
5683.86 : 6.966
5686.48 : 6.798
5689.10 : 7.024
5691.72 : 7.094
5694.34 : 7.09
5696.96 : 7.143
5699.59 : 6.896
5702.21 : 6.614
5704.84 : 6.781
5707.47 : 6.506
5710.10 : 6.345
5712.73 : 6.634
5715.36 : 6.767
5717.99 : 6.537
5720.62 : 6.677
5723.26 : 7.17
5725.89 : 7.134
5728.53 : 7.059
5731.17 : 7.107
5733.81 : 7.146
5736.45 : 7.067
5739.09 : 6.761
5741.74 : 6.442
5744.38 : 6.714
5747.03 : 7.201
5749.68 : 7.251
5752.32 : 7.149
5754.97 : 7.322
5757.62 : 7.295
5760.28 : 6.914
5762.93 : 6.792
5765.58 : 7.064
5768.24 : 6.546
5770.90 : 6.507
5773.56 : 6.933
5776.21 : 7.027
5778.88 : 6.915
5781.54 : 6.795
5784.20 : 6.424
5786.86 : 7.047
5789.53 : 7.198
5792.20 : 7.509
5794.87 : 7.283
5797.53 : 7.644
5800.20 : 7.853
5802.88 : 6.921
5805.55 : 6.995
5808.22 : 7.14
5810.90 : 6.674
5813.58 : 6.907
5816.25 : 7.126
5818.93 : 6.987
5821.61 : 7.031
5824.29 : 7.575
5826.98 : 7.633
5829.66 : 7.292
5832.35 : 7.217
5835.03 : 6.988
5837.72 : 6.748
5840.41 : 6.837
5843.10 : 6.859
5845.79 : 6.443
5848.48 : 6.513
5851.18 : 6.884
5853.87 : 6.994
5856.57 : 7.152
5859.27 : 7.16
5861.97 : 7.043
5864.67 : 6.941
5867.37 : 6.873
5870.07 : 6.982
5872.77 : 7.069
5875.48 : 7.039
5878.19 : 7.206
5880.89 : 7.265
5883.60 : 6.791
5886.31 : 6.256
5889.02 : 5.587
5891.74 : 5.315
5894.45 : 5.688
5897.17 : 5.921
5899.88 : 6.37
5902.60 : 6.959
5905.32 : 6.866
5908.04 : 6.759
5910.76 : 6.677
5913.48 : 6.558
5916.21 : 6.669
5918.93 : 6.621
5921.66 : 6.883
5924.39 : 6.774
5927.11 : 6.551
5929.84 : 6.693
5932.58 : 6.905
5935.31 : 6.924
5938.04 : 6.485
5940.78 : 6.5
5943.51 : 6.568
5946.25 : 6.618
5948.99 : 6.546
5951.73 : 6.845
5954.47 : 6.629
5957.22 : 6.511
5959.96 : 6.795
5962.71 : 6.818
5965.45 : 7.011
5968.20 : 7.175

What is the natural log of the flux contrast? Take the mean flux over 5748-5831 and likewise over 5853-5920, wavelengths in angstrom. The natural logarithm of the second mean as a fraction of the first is -0.061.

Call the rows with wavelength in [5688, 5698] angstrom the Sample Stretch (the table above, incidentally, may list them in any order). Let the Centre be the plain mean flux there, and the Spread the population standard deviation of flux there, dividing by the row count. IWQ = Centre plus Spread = 7.13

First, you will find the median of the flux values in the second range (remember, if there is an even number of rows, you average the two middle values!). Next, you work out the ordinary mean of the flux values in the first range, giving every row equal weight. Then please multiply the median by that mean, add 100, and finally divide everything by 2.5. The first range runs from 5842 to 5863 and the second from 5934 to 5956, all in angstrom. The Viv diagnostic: 58.1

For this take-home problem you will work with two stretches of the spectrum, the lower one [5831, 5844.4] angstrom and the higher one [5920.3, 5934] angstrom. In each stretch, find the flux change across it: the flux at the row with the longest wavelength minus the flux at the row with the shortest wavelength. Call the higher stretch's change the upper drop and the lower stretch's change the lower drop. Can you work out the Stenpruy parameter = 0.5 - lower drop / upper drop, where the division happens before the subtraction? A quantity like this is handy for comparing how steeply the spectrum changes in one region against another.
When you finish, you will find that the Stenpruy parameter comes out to 17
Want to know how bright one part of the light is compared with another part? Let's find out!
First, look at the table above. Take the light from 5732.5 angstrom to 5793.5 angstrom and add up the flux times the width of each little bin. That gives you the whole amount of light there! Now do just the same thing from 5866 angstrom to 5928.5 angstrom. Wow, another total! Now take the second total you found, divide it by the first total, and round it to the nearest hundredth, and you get 0.97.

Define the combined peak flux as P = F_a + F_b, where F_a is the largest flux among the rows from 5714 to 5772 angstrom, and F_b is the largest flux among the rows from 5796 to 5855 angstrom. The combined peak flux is 15.2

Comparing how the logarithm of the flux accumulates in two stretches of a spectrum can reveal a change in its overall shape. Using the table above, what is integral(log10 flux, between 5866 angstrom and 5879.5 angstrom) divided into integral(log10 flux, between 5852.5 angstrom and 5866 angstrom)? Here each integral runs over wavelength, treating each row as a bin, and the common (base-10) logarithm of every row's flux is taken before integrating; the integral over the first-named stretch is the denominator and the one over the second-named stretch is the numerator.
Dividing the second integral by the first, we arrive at 1.00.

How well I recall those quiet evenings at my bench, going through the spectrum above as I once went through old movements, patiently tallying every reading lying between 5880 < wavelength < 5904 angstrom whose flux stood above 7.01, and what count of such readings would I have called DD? 1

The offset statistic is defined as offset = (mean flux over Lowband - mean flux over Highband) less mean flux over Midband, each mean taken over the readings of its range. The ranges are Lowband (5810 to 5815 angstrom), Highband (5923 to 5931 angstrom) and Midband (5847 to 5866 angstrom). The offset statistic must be -6.8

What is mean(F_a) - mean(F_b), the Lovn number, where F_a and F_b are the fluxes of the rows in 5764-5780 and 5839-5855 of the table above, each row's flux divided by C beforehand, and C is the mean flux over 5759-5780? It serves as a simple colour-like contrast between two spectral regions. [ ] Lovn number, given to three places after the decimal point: 0.011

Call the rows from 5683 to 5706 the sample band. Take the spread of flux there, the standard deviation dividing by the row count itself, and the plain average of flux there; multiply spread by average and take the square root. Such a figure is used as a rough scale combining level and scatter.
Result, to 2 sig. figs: 1.1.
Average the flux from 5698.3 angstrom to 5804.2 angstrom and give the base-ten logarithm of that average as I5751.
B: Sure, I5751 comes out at 0.842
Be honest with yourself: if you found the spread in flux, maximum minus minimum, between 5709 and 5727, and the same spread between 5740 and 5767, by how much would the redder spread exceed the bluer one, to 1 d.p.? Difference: 0.1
